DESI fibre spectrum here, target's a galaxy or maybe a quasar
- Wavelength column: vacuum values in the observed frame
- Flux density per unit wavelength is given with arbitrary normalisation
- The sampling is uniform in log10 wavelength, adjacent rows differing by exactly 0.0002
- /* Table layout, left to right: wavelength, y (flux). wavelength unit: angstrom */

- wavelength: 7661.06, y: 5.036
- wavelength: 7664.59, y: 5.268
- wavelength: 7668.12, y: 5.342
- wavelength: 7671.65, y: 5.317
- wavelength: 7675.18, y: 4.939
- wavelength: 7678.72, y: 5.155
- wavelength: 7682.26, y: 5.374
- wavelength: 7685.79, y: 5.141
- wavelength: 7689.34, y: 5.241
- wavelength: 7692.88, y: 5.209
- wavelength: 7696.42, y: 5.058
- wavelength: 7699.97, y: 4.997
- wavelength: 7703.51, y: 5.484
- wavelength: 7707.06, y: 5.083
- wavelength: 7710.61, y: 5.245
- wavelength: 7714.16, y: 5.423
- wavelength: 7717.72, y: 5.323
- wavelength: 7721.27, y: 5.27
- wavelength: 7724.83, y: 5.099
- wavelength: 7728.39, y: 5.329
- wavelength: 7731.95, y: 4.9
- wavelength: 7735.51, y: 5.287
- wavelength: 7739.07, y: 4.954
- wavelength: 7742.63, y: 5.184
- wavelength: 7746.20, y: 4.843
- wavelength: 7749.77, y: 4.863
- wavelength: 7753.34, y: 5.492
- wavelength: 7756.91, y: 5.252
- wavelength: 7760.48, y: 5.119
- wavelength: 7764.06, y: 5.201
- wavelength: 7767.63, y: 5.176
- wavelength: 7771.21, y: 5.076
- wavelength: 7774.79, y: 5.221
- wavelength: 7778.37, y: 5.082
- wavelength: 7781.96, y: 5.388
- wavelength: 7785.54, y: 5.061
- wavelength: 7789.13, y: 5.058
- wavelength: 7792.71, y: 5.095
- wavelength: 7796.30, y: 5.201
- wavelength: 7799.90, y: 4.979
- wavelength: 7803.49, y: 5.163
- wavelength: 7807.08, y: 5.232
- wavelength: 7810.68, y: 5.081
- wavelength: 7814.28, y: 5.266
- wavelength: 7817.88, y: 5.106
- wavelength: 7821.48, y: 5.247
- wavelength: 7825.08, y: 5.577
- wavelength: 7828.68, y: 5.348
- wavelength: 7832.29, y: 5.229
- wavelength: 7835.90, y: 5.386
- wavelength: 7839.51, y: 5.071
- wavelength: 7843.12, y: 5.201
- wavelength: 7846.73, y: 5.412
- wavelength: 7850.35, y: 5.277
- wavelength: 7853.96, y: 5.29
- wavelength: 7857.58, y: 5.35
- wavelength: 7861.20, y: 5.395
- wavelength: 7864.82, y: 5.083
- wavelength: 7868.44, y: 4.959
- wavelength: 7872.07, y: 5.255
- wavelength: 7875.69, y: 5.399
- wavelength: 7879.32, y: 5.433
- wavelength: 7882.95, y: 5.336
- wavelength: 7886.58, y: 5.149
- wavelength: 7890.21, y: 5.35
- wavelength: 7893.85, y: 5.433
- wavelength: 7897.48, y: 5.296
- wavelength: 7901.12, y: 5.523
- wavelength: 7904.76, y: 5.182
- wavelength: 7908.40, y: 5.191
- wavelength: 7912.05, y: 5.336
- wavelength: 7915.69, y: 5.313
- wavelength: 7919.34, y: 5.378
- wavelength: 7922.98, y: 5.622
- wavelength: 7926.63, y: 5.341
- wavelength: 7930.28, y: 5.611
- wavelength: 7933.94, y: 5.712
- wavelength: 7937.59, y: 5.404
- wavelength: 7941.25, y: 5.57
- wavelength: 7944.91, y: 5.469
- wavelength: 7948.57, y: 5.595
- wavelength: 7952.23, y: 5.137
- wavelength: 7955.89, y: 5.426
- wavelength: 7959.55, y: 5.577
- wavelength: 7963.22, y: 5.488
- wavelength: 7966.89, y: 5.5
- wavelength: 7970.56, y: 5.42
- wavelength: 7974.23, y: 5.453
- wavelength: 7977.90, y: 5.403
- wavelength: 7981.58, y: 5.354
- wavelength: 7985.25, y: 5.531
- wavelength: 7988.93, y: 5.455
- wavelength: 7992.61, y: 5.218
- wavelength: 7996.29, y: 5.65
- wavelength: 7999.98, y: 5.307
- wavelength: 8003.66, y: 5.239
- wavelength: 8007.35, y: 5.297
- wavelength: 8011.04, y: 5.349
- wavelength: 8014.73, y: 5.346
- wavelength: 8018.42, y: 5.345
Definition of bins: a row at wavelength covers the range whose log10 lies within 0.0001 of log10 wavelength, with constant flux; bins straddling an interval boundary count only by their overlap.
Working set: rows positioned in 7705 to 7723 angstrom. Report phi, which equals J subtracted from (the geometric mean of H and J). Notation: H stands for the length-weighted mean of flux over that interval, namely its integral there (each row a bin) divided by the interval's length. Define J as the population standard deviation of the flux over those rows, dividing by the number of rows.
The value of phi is 0.65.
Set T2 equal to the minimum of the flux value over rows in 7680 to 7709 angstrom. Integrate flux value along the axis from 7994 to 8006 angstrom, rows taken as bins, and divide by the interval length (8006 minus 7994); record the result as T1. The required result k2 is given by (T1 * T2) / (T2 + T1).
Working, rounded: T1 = 5.39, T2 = 4.997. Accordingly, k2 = 2.59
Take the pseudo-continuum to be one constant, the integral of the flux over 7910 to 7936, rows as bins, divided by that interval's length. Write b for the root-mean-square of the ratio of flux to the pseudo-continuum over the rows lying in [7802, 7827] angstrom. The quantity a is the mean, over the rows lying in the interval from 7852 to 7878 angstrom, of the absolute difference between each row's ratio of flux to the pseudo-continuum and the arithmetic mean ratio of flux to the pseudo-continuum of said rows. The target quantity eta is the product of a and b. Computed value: 0.023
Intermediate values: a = 0.0236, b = 0.958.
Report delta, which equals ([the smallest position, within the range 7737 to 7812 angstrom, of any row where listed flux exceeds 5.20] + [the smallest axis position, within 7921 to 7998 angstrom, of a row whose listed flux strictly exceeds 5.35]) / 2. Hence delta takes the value 7838.2 angstrom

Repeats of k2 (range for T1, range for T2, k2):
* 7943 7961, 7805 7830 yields 2.63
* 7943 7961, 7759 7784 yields 2.63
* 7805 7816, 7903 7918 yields 2.59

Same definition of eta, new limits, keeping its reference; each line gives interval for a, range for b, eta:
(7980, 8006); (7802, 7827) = 0.023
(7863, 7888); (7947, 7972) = 0.026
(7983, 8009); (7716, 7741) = 0.024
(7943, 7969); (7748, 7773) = 0.017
